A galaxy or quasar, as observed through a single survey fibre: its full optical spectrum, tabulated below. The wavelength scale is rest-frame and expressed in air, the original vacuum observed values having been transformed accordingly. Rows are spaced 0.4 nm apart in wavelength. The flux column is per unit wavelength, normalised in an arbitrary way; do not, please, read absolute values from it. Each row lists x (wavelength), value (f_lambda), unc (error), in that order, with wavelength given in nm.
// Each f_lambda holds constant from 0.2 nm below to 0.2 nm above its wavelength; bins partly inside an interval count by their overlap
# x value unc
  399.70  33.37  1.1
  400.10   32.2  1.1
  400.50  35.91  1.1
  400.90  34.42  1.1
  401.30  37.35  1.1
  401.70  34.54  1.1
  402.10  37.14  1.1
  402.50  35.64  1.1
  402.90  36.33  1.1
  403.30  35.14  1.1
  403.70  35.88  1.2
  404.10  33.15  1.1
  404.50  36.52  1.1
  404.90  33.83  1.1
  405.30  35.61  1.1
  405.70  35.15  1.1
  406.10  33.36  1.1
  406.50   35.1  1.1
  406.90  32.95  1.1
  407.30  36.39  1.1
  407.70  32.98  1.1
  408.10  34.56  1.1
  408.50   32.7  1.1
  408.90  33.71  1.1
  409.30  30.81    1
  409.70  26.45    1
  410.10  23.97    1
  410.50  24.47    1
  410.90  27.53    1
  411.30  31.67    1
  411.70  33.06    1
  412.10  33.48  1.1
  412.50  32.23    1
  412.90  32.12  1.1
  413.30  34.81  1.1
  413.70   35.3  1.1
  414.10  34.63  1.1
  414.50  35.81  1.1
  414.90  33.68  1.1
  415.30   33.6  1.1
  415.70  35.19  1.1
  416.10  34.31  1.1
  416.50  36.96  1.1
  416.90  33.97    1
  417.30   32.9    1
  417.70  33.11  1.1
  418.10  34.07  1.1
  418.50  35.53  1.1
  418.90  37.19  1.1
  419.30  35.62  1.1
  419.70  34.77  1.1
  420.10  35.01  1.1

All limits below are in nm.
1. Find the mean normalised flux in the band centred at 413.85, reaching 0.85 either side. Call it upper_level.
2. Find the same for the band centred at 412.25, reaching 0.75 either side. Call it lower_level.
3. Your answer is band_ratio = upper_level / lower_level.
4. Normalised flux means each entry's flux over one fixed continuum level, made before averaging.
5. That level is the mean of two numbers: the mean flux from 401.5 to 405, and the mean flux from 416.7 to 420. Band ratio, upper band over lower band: 1.07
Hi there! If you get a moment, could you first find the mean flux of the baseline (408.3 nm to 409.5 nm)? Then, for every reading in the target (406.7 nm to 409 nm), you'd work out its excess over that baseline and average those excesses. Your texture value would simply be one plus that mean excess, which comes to 2.48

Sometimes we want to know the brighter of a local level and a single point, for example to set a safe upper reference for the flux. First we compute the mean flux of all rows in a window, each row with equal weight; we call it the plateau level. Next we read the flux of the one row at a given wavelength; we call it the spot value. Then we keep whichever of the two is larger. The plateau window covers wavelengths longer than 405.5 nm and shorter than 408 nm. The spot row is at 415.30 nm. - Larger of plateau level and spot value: 34.3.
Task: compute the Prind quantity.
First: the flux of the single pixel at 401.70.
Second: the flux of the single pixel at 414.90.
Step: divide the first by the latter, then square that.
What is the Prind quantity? 1.05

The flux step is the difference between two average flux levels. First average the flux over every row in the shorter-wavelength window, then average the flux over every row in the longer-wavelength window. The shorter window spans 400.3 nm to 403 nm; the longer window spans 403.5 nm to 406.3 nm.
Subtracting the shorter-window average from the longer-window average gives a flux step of -1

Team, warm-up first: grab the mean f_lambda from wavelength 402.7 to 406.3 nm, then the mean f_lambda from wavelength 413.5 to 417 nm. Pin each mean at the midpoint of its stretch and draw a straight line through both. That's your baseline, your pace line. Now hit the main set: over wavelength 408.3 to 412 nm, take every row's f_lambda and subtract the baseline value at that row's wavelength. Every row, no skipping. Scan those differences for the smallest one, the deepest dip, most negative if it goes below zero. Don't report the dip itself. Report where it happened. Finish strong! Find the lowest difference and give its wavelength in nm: 410.10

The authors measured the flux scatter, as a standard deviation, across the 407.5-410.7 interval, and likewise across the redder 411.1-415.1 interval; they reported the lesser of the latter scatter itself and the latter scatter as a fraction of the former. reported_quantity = 0.3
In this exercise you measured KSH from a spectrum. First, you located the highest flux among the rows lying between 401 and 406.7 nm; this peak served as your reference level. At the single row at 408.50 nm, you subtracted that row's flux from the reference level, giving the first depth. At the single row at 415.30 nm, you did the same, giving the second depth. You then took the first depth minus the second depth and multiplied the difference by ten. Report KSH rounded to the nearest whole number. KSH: 9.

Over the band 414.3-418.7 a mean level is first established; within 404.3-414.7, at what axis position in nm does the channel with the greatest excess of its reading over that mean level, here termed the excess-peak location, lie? 404.50 nm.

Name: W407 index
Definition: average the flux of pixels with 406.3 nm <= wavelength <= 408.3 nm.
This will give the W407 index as 34.4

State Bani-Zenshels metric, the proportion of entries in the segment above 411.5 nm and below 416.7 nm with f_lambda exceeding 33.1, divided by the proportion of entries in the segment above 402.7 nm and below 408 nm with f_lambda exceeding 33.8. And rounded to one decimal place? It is 1.1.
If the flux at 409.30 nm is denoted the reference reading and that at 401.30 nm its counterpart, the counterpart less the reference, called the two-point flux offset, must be 7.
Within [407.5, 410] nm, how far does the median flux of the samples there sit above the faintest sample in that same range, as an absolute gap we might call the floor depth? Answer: 6.4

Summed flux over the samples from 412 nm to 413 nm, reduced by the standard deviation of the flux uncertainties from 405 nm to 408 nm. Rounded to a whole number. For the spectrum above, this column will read 98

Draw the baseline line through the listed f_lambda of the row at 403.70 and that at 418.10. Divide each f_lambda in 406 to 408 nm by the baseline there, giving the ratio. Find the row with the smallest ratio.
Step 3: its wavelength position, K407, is 406.90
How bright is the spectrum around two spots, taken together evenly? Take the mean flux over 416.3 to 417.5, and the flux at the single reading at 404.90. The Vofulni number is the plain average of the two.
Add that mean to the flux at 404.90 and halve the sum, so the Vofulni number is 34.2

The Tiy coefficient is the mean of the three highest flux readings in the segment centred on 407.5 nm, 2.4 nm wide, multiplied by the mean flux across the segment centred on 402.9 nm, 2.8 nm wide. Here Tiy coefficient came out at 1251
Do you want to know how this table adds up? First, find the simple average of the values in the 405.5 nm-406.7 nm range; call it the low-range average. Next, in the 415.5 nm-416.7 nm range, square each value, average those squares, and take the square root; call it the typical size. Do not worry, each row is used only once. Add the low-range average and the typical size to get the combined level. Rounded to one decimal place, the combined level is 70.0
